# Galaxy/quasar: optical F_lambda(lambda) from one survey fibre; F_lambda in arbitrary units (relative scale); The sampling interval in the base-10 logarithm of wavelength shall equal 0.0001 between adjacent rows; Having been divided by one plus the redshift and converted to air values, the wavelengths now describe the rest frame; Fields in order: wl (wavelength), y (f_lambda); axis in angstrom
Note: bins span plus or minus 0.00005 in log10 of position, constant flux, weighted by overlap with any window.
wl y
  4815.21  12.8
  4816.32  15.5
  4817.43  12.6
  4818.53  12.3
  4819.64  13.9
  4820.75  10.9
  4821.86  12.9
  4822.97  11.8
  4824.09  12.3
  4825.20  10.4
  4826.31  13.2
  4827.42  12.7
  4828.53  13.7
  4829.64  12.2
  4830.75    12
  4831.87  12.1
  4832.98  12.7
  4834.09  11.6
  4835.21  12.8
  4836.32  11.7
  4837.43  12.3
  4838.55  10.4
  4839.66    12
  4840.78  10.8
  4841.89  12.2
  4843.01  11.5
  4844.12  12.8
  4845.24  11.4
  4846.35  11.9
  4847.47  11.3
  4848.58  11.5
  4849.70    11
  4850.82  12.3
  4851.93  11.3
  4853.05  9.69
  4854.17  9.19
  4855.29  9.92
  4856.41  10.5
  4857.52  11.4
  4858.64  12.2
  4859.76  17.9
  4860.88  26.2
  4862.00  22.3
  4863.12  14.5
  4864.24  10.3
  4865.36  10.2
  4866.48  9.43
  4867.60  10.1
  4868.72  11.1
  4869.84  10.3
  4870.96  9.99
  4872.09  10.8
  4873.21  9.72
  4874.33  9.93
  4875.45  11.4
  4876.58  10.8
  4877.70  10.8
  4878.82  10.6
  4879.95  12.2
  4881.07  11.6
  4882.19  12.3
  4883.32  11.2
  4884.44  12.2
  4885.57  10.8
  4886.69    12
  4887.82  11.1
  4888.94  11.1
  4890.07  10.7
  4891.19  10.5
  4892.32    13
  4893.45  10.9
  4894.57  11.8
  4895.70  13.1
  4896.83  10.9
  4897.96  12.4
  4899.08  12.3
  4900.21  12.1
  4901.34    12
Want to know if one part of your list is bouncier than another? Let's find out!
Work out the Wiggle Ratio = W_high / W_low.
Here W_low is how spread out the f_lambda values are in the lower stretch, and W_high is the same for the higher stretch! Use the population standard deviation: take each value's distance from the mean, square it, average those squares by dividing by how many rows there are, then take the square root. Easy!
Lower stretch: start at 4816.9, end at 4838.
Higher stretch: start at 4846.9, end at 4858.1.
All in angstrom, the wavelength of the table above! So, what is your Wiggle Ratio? 1.1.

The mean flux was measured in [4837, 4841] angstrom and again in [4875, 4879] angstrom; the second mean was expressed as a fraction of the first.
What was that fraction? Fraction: 0.96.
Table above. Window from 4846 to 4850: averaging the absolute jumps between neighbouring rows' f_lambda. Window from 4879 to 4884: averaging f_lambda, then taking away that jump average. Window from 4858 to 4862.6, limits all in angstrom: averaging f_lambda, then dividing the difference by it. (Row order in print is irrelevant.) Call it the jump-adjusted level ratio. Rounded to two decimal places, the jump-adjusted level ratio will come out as 0.58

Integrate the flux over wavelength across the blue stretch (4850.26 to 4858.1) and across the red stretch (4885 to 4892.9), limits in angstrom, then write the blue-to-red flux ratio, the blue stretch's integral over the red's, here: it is 0.93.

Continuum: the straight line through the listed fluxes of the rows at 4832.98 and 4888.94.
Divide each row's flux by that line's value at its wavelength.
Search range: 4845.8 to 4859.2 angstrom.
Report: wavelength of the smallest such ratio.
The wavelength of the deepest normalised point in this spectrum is 4854.17 angstrom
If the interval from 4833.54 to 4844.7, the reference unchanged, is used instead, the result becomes 4838.55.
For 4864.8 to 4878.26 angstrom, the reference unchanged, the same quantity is 4866.48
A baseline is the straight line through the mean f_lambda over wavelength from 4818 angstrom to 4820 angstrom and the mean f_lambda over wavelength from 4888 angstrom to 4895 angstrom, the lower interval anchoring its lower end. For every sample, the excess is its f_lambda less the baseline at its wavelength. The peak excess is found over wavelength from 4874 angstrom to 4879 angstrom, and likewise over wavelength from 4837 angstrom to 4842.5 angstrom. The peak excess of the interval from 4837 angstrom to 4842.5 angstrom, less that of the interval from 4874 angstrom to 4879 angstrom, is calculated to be 0.0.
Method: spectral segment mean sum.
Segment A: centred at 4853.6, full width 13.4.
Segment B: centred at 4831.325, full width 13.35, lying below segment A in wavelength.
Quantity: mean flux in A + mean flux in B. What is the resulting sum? 23.8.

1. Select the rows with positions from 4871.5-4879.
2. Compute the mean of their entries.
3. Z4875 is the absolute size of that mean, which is 10.6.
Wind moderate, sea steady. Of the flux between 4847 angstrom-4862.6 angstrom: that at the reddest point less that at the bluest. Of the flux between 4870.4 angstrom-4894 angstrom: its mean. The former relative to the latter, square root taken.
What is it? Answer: 1.0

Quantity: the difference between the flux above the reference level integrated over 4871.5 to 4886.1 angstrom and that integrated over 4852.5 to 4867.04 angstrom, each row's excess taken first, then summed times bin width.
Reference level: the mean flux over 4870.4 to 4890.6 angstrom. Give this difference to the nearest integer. -33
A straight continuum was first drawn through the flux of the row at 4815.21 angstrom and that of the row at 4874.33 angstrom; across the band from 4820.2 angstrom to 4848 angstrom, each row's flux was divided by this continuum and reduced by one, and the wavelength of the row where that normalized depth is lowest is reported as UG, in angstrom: 4825.20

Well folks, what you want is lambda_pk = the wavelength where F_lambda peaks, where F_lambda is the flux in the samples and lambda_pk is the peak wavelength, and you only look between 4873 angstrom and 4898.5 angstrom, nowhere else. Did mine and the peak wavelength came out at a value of 4895.70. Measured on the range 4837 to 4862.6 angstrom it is 4860.88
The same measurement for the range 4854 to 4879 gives 4860.88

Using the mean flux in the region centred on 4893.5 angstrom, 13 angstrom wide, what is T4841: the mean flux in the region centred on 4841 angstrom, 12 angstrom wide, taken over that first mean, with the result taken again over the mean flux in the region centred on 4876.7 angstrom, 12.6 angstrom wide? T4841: 0.093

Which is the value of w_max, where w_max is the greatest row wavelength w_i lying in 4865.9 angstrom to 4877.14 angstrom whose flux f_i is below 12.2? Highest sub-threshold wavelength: 4876.58 angstrom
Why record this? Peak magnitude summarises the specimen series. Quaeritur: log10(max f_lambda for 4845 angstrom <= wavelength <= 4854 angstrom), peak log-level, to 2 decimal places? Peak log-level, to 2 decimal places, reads 1.09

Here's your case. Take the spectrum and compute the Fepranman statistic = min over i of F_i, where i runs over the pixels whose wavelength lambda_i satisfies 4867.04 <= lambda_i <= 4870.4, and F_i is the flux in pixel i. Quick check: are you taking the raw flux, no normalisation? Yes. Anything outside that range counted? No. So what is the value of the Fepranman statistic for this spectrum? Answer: 10.1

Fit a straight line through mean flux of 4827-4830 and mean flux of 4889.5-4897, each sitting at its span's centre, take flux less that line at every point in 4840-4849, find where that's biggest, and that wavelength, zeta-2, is 4844.12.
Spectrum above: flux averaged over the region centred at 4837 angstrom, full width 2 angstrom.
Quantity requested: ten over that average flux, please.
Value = 0.83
